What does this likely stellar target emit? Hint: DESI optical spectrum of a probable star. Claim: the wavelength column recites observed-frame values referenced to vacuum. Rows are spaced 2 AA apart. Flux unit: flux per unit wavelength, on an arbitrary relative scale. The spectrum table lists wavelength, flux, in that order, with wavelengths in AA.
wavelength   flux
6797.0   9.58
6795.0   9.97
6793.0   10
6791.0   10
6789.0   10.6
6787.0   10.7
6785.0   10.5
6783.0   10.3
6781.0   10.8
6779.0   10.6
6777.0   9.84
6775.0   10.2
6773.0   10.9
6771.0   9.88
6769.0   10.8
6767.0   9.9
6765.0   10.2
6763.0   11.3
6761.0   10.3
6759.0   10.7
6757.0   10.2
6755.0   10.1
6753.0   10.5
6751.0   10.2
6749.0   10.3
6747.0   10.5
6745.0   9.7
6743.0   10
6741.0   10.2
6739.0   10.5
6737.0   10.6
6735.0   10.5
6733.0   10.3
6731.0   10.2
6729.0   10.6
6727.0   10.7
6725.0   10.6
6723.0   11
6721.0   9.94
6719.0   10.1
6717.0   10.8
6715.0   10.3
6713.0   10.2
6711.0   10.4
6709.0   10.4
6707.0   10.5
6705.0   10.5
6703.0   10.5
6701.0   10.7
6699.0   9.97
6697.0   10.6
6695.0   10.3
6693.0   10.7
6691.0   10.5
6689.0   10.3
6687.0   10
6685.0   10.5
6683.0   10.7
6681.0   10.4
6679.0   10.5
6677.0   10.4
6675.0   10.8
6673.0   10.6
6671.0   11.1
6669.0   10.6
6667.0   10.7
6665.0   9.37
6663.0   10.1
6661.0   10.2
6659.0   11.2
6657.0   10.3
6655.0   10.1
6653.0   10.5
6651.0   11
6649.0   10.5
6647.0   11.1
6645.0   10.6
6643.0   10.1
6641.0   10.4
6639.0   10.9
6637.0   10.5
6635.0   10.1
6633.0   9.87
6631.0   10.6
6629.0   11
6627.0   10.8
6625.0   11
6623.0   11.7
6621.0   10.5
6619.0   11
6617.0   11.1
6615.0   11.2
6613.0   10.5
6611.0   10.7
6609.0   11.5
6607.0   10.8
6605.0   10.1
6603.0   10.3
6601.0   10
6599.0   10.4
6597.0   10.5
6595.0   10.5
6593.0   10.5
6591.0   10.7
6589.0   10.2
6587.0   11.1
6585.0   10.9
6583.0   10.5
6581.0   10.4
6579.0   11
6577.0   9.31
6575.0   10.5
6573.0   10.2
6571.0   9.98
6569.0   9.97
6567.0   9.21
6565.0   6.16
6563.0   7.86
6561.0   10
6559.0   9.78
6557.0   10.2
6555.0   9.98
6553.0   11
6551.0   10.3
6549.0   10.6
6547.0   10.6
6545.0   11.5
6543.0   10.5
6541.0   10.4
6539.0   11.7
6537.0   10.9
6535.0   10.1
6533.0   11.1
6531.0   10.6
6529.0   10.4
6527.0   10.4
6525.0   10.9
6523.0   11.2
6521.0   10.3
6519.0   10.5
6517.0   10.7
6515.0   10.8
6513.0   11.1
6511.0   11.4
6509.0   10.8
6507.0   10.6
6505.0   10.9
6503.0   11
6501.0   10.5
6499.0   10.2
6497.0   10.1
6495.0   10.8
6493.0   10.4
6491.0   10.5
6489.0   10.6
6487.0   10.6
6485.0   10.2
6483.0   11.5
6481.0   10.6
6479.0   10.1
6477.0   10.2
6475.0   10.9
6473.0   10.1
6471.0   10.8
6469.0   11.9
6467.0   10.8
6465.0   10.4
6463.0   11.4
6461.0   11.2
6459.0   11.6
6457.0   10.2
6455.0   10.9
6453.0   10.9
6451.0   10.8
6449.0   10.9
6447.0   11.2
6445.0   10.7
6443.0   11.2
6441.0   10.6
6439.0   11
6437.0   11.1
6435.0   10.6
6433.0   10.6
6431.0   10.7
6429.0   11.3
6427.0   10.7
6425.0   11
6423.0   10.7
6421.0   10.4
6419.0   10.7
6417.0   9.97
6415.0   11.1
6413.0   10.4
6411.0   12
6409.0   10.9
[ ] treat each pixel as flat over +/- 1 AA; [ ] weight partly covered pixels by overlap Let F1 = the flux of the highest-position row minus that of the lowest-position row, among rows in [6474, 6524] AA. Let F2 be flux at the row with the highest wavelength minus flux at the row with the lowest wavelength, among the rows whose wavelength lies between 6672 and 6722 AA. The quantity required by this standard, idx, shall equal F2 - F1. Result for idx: -1.0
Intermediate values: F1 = 0.3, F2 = -0.7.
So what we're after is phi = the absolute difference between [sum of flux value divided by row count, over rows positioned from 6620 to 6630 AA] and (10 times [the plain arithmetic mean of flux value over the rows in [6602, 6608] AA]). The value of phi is 93.0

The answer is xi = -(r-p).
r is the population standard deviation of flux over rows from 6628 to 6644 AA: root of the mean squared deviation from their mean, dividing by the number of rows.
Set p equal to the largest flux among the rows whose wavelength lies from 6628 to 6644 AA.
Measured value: 10.6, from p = 11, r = 0.37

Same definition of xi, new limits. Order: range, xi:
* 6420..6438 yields 11.0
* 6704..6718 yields 10.6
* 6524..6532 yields 10.7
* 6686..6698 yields 10.5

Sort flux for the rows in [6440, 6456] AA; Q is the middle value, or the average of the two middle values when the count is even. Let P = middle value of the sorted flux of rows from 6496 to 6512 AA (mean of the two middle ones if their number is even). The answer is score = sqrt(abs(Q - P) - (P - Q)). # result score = 0.63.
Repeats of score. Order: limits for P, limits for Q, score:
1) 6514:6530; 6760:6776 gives 0.00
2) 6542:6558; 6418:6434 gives 0.55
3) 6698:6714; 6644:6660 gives 0.45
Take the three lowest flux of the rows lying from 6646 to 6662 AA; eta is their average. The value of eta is 10.2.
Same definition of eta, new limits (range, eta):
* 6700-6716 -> 10.3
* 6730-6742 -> 10.2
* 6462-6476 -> 10.4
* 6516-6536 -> 10.3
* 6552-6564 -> 9.2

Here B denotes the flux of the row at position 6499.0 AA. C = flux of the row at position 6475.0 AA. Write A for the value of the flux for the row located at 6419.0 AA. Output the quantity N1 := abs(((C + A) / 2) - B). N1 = 0.6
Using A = 10.7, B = 10.2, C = 10.9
